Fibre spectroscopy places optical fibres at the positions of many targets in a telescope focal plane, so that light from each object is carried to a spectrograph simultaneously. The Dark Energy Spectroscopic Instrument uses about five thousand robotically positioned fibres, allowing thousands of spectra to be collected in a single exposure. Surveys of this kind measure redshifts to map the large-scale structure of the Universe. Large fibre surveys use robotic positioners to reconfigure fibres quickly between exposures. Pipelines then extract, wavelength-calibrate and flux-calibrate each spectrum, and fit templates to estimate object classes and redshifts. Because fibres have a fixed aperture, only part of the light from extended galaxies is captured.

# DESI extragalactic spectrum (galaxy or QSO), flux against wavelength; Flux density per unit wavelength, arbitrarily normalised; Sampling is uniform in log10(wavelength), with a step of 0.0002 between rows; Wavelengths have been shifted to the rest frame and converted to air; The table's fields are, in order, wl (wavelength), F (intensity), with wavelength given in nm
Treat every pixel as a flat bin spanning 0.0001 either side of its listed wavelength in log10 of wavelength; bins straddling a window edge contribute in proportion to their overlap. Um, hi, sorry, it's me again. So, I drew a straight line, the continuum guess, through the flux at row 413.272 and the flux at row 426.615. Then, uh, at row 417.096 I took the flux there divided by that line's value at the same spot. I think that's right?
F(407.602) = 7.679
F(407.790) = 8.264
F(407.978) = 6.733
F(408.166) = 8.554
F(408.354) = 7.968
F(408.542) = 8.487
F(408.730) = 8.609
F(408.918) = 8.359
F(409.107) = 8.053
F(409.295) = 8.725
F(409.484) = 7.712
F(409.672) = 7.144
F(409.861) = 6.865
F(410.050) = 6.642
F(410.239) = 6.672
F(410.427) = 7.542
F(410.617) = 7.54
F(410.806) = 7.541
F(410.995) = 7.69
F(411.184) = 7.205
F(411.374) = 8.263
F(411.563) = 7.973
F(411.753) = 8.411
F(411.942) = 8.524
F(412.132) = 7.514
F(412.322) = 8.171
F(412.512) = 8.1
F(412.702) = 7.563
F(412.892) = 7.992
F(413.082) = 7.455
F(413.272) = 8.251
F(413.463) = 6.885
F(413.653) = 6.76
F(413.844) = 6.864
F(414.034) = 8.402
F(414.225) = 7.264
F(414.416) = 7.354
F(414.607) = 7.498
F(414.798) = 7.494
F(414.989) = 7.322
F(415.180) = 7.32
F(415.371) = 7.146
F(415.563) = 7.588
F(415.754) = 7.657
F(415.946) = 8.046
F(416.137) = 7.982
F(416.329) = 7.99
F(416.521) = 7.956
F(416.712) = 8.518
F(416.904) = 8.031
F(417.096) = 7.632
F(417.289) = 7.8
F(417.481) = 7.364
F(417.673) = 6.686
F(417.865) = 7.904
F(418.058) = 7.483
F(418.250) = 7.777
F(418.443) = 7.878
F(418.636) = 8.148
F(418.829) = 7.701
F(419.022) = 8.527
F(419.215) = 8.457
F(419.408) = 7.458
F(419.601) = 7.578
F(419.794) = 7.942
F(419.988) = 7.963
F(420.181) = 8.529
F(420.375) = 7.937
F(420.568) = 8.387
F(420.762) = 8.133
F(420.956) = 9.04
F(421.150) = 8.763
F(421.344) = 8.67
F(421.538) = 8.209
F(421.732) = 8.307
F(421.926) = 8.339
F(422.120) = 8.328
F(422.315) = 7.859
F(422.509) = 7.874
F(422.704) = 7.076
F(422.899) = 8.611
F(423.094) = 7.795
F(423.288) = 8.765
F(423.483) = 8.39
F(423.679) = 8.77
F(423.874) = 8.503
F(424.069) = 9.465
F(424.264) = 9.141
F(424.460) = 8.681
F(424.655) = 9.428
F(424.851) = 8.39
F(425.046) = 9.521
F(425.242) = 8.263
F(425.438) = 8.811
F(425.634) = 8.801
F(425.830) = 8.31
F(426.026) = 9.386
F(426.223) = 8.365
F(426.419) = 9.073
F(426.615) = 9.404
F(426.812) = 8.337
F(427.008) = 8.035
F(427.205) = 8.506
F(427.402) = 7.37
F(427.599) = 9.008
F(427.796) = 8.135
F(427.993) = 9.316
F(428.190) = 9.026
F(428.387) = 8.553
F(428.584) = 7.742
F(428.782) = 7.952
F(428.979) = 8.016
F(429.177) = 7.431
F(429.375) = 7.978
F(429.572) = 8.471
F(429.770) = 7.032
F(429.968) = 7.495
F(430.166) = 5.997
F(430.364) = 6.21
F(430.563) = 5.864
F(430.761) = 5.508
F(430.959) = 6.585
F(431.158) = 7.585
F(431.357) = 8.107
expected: 0.89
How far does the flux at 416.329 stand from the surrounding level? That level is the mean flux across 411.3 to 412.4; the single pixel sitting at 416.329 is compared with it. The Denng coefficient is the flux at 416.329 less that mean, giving -0.2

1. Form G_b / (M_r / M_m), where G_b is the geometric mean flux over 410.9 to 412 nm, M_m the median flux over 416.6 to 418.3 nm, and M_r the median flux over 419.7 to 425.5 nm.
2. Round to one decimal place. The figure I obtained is 7.4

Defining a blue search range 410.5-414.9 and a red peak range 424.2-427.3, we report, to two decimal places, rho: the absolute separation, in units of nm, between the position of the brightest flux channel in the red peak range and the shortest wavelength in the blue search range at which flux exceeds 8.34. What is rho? 13.29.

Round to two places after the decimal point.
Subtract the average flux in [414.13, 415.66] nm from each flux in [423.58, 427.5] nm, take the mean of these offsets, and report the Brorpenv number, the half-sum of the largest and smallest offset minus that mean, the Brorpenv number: -0.28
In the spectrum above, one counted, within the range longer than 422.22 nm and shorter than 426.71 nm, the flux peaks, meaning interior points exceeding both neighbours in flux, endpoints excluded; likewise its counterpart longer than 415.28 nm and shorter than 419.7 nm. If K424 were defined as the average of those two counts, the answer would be 8.00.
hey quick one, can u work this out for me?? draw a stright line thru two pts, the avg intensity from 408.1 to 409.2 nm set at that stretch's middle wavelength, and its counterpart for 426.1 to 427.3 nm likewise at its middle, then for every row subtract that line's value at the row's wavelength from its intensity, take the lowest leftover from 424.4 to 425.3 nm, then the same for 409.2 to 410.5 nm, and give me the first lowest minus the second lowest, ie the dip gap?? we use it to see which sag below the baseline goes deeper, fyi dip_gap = 1.4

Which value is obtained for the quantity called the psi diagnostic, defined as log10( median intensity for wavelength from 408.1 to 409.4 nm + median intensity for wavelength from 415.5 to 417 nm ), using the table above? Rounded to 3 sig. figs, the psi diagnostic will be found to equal 1.22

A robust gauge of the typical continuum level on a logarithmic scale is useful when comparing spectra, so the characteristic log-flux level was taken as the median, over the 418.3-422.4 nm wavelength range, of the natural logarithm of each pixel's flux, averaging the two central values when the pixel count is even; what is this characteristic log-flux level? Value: 2.11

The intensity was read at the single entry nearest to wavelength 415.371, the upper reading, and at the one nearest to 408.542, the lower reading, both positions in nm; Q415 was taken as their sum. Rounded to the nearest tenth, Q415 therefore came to 15.6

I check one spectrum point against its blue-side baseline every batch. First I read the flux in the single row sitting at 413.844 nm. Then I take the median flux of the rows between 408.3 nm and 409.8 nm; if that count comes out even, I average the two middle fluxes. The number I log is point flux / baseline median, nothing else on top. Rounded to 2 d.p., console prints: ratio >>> 0.84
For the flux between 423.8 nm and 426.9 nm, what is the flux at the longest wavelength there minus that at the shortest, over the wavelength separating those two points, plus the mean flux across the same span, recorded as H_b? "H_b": 8.8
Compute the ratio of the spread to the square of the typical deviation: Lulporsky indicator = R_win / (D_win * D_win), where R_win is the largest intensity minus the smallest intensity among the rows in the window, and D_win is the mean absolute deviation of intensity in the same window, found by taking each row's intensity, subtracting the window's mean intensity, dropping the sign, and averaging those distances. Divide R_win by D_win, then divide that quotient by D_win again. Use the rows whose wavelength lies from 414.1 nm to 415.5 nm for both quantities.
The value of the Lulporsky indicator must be 43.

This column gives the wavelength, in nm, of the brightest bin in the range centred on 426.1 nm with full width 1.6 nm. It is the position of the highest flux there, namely 426.615 nm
